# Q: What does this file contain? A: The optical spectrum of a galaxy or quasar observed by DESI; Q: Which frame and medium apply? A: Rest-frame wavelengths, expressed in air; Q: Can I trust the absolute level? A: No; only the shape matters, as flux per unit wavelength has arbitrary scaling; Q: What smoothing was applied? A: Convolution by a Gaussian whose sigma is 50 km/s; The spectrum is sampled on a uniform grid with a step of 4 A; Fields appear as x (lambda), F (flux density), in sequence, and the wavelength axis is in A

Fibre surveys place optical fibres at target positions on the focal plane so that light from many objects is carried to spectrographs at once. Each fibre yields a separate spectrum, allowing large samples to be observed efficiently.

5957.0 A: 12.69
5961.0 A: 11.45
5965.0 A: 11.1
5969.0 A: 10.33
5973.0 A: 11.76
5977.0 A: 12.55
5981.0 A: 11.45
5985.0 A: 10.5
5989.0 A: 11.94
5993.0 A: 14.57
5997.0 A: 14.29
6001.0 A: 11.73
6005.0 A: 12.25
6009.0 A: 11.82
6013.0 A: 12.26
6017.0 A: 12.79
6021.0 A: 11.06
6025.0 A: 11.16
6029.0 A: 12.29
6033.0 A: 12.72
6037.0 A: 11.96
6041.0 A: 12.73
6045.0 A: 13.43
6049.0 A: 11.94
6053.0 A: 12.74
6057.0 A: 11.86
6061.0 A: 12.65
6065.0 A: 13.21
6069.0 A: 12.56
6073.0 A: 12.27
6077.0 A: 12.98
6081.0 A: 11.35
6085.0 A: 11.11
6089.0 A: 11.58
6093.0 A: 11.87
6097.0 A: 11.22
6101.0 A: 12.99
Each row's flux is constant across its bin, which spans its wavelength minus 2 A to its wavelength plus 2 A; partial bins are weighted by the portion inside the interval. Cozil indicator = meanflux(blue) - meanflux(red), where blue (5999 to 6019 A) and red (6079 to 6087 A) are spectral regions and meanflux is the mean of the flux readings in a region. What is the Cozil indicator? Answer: 0.94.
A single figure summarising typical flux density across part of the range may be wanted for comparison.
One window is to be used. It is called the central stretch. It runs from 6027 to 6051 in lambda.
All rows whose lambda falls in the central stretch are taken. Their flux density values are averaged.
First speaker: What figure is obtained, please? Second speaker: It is 12.5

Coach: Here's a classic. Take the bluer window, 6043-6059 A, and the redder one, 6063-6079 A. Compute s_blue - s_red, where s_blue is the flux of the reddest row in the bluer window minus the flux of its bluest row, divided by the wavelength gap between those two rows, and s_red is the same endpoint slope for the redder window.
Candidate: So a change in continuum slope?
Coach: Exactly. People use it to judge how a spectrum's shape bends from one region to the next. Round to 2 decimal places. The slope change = -0.11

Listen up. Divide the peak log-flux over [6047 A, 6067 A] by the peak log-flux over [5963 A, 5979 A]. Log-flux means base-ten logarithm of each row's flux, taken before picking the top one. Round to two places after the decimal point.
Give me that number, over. 1.02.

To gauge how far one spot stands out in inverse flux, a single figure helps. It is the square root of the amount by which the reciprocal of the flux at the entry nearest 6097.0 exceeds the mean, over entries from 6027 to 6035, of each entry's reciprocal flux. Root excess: 0.10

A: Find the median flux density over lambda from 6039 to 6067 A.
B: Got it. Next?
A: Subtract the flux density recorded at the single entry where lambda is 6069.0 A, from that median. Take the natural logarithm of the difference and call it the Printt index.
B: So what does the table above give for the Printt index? -1.8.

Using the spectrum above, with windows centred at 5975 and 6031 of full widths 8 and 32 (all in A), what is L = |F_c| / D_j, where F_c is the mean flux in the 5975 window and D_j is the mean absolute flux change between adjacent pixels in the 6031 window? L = 15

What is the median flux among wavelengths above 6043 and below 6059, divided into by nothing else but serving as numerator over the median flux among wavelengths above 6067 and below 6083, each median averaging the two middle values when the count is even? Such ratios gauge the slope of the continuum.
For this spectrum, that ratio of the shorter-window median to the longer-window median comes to 0.99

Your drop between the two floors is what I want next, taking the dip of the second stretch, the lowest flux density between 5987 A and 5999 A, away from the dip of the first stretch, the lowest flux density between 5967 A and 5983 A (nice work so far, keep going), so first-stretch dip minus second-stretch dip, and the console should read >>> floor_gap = -1.6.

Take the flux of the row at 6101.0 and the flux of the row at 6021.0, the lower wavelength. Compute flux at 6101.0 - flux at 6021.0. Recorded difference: 1.9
